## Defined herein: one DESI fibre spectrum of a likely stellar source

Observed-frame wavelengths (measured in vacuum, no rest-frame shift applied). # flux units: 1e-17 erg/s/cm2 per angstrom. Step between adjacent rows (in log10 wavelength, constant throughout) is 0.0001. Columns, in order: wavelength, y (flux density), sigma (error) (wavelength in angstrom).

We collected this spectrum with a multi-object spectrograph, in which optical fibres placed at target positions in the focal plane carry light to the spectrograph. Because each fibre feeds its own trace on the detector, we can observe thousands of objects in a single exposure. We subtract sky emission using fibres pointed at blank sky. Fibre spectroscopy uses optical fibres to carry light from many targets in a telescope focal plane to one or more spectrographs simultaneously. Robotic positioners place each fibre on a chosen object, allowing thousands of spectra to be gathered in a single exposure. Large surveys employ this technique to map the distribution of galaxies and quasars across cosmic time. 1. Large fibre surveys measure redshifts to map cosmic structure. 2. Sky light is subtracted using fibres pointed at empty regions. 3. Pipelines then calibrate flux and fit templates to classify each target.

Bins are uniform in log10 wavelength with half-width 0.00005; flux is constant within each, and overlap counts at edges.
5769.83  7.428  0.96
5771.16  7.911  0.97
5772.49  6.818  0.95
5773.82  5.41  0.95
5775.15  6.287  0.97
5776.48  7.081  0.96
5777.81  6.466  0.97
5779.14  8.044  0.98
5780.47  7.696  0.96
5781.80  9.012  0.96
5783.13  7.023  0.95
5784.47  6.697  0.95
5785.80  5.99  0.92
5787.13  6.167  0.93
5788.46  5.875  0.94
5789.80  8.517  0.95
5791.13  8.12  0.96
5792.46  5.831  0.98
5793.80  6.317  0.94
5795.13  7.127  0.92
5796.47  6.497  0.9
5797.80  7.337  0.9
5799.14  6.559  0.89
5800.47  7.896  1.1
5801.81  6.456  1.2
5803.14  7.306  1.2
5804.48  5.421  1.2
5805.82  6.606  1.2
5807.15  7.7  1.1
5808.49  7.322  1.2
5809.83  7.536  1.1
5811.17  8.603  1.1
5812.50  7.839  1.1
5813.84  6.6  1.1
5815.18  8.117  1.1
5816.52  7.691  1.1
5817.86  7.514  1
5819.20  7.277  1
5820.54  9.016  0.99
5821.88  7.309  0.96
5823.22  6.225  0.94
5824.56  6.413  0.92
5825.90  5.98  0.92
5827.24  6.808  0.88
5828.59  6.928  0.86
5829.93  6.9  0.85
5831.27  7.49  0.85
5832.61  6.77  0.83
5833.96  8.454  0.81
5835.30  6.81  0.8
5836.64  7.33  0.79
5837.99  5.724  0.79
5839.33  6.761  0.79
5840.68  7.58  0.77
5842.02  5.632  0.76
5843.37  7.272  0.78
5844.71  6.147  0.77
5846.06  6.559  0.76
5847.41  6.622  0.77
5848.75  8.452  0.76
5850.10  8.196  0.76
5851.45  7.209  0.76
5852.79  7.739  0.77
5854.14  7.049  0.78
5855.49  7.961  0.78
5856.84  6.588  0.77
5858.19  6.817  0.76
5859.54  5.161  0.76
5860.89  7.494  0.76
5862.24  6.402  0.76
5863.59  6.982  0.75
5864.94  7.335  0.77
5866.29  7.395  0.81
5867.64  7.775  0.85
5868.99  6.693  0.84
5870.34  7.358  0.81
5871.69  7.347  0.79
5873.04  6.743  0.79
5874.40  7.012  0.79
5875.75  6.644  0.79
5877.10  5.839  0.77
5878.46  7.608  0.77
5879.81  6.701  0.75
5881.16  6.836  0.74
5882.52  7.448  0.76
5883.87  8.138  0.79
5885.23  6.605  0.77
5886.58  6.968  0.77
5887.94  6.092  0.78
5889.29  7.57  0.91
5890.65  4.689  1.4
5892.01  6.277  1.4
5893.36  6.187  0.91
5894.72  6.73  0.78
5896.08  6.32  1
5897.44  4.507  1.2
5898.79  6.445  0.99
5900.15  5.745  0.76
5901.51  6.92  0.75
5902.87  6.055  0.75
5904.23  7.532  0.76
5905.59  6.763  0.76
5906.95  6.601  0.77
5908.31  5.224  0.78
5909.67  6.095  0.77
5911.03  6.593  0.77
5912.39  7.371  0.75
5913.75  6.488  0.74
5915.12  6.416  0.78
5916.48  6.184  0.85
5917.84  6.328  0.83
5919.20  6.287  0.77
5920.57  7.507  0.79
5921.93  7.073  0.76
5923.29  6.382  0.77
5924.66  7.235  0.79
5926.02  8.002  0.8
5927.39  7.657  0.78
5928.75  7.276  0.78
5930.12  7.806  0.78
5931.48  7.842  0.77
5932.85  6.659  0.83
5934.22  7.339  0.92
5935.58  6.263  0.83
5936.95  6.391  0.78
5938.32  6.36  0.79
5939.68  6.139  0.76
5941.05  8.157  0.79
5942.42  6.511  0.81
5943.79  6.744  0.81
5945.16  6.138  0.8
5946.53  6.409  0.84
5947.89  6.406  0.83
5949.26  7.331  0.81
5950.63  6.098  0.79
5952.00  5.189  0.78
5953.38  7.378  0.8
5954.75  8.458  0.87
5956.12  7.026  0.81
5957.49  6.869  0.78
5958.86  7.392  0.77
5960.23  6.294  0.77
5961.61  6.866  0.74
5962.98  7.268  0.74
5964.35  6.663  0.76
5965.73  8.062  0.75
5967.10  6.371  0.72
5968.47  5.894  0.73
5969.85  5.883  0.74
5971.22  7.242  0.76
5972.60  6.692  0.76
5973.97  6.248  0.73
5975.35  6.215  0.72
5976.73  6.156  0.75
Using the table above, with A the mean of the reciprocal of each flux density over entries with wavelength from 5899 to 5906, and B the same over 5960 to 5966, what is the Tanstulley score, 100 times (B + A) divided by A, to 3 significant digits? 194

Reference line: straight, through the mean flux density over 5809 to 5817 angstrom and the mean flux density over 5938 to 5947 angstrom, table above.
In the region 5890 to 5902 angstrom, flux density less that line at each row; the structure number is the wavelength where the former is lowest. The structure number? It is 5897.44 angstrom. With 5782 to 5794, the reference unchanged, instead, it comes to 5792.46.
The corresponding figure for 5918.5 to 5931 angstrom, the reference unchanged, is 5919.20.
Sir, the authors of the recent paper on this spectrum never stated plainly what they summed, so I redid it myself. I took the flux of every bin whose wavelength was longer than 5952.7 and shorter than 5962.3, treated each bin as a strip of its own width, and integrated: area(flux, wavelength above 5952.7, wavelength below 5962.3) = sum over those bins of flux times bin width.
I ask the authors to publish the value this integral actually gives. 69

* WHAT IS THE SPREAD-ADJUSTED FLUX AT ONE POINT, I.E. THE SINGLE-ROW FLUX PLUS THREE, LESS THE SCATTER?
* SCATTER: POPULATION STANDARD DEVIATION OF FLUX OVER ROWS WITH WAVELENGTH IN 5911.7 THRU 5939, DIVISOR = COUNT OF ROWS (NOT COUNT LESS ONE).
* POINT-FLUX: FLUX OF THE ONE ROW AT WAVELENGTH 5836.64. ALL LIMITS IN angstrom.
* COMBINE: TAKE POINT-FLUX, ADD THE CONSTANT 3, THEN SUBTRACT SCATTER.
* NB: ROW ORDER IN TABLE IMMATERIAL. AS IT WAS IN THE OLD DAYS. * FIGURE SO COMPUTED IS 9.7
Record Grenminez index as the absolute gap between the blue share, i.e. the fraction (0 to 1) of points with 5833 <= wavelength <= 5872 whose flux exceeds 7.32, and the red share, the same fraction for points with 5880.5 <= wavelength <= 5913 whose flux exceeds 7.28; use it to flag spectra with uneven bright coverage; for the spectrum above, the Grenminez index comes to 0.24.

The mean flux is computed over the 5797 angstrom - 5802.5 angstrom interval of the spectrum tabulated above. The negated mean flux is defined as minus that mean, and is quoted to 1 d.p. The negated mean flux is -7.1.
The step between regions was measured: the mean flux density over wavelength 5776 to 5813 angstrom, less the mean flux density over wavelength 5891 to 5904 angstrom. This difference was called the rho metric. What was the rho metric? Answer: 1.0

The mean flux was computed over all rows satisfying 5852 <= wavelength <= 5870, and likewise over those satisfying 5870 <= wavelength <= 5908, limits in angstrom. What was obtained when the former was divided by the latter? 1.06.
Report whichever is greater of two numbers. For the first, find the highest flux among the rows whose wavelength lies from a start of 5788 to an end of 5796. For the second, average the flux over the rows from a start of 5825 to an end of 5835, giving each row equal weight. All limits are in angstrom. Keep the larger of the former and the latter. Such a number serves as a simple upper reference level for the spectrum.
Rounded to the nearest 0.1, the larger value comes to 8.5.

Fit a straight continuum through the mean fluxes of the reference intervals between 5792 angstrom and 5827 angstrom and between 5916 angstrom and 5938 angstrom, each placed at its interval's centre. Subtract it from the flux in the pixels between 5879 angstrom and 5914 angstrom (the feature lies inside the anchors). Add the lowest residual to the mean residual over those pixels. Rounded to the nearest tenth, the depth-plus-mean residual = -3.1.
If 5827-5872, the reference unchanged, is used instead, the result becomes -1.9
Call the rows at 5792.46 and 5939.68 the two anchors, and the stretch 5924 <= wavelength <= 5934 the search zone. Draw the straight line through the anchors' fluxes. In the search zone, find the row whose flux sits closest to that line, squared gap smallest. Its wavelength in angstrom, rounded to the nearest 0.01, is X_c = 5932.85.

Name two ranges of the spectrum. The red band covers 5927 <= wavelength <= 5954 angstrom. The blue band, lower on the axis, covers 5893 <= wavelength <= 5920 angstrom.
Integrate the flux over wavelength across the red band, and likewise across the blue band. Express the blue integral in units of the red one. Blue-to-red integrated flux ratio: 0.93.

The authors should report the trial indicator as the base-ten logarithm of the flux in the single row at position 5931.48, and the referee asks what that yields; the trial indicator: 0.89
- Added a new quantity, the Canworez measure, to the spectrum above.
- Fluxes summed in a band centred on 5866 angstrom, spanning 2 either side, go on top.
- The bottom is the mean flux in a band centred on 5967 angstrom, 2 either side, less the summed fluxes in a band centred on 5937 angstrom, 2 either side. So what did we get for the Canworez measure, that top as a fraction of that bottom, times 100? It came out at -184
